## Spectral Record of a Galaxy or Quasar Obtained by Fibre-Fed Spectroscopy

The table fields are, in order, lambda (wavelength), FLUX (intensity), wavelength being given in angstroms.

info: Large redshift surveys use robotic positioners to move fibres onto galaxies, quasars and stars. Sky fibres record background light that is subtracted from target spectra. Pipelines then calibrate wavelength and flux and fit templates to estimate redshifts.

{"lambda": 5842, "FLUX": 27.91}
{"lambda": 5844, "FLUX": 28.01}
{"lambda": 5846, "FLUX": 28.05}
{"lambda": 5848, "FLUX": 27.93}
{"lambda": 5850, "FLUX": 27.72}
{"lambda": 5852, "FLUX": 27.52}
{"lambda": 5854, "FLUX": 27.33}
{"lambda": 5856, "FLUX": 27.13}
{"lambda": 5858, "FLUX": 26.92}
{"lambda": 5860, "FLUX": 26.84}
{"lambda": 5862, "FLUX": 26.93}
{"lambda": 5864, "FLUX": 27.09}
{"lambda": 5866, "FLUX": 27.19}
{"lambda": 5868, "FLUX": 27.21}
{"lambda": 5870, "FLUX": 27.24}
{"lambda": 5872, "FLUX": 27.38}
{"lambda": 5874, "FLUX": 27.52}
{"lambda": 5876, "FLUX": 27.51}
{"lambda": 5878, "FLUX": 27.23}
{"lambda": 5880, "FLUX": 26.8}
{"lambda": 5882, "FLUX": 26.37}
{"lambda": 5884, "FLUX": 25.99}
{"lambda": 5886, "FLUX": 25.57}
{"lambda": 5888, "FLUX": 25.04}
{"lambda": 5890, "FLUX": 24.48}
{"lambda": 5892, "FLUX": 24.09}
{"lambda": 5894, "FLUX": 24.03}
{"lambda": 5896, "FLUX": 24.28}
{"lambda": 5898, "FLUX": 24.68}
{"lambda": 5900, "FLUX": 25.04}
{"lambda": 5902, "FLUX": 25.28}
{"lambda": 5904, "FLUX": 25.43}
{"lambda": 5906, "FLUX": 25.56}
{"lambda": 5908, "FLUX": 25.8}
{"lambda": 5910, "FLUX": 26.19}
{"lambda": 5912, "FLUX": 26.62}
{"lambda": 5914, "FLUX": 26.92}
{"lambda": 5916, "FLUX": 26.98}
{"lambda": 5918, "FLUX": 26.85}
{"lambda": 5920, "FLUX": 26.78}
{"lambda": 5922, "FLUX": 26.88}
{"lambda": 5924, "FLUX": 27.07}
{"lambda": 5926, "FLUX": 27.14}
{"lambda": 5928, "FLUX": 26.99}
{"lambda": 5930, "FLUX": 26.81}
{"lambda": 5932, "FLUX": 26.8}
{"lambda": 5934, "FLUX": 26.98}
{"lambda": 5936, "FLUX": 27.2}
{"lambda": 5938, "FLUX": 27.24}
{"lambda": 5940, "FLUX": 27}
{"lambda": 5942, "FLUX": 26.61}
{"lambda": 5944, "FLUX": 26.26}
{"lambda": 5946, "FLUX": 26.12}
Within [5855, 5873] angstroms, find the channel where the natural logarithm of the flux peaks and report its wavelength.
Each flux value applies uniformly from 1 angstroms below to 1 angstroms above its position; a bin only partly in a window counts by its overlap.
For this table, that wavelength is 5872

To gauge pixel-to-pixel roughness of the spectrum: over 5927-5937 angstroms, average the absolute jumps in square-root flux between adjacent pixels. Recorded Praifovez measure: 0.014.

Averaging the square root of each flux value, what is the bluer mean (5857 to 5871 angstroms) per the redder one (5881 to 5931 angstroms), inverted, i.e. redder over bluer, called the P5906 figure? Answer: 0.98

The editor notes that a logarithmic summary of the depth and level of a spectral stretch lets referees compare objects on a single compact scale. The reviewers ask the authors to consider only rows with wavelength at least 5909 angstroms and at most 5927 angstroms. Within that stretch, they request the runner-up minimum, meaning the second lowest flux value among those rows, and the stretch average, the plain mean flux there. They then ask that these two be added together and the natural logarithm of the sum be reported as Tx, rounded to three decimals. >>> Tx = 3.979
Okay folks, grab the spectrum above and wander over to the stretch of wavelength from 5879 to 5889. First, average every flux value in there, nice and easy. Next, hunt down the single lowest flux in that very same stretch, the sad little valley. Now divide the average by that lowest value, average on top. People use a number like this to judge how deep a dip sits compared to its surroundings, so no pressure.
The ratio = 1.037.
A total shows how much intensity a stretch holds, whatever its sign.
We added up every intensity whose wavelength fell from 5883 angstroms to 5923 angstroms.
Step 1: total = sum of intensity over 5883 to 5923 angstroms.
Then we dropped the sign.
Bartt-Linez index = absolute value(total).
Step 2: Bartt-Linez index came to 512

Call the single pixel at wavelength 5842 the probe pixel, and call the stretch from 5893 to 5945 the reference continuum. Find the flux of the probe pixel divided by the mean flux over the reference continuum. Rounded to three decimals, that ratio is 1.062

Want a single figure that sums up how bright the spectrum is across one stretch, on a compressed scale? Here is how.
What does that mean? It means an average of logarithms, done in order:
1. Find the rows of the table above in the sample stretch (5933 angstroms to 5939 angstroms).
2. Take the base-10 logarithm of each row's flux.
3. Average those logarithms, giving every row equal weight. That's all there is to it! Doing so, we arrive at 1.43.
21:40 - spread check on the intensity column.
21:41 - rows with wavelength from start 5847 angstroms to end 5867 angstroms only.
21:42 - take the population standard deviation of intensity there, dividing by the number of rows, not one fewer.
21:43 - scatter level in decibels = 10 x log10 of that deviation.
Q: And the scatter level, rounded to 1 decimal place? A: -4.6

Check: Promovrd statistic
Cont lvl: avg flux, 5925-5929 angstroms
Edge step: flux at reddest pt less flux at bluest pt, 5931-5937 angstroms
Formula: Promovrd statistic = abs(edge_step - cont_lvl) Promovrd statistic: 26.7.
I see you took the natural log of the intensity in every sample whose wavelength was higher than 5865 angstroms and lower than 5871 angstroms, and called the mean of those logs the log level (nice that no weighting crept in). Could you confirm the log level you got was 3.30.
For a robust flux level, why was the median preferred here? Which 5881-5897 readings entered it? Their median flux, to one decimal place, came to 24.8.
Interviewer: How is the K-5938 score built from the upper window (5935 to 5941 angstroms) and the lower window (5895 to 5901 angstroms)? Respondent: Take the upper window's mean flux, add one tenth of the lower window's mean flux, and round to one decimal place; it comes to 29.6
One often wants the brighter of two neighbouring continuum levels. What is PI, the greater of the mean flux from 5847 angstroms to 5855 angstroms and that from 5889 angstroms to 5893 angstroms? 27.6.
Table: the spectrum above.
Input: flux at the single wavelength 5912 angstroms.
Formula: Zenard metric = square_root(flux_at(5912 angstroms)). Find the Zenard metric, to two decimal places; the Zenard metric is 5.16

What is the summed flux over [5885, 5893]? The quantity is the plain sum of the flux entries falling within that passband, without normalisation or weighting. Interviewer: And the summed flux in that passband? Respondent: 99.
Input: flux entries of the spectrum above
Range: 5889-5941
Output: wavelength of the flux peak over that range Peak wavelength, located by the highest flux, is 5938 angstroms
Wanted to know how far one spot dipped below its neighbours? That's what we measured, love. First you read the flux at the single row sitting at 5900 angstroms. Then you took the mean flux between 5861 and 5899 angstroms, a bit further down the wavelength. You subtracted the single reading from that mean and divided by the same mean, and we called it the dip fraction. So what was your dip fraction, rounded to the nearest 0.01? 0.04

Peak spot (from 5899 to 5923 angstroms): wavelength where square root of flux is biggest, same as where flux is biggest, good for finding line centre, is 5916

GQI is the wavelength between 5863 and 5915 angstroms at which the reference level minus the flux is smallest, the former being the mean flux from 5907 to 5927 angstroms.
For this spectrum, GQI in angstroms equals 5874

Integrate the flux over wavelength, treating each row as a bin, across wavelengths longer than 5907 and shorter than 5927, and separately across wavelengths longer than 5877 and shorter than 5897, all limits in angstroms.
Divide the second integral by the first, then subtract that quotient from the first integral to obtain 534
